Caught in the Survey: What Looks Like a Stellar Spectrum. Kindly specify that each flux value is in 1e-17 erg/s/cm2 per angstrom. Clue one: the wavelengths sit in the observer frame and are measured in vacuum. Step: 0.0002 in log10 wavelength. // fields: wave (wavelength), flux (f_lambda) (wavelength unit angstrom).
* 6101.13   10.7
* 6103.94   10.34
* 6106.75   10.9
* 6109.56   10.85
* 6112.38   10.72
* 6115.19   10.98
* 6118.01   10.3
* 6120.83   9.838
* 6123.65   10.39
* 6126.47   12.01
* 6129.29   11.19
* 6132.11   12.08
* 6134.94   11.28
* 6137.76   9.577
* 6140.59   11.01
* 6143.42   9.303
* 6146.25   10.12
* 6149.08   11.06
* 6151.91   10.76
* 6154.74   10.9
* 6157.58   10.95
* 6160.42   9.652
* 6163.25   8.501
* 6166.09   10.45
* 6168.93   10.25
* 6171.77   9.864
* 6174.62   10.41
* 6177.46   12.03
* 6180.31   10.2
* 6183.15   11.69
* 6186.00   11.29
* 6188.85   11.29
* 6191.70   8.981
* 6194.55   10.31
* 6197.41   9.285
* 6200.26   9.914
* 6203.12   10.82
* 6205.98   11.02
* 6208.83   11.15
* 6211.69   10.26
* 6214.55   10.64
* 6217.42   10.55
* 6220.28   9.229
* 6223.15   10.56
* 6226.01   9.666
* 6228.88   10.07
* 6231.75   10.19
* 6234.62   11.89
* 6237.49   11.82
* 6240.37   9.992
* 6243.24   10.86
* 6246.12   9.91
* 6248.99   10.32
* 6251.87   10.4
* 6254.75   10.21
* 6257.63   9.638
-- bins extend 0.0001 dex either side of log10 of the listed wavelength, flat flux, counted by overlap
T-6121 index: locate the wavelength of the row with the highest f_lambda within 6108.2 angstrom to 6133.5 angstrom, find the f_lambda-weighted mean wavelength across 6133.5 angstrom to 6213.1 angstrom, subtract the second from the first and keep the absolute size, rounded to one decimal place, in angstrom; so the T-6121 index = 41.2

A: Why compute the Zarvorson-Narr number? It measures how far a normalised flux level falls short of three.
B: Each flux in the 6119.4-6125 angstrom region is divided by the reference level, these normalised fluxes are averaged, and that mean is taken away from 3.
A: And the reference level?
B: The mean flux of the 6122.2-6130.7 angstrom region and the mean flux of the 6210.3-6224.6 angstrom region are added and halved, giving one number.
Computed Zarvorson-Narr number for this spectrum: 2.06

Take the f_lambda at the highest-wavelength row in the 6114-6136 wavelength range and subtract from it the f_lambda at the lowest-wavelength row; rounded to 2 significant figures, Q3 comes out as 0.30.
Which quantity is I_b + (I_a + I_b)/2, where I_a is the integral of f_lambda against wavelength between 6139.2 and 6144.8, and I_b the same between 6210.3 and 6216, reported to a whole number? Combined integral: 118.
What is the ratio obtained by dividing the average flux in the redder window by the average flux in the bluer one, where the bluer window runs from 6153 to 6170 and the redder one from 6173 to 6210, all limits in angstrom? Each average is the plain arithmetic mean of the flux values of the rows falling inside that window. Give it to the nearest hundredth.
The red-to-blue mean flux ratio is 1.05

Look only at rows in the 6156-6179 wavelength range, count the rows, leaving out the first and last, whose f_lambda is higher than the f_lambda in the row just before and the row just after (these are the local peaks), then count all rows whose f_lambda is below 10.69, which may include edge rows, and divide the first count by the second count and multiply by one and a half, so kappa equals 0.25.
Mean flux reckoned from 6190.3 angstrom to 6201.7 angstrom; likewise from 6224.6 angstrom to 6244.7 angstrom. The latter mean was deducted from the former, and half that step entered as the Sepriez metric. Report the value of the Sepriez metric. -0.5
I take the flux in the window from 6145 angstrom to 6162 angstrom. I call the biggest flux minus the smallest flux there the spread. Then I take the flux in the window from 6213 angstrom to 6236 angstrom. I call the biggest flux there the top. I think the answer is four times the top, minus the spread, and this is 46.2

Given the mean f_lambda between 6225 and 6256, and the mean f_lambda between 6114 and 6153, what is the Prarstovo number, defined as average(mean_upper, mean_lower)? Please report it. 10.60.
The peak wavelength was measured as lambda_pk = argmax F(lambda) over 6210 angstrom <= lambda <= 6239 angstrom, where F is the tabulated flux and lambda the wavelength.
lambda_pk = 6234.62 angstrom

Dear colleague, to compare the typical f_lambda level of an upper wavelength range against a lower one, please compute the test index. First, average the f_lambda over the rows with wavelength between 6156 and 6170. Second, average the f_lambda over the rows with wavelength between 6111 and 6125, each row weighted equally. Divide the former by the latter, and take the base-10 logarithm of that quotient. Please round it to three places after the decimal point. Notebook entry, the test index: -0.021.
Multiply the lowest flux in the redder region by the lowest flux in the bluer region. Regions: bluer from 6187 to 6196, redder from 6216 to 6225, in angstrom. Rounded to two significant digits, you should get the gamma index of 83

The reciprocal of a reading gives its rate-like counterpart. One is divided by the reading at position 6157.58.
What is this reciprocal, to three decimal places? 0.091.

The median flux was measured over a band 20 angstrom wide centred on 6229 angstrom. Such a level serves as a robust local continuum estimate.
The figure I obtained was 10.2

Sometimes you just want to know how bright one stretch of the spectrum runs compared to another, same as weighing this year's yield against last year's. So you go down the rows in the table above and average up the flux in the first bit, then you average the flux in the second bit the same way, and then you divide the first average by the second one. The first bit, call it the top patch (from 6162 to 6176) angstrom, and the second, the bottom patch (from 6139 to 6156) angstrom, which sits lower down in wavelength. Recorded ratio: 0.94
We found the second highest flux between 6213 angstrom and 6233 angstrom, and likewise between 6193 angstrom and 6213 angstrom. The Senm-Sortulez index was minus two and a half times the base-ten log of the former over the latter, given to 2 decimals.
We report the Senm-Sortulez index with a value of 0.05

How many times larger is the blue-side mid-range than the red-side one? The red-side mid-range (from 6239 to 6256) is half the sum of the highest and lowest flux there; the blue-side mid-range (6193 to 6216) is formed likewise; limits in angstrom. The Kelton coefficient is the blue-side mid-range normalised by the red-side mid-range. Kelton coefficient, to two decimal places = 0.98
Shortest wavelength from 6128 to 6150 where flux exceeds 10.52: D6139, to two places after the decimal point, 6129.29 angstrom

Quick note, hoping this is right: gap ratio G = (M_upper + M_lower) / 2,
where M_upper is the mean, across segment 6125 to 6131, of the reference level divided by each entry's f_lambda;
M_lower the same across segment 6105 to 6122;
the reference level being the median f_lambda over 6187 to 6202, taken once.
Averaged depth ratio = 0.90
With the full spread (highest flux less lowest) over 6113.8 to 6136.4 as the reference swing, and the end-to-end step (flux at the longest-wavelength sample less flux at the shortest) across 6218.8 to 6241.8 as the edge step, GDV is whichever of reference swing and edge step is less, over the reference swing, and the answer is 0.3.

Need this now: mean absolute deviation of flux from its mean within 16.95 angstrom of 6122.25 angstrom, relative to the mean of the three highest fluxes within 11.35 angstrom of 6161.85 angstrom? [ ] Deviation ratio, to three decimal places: 0.052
